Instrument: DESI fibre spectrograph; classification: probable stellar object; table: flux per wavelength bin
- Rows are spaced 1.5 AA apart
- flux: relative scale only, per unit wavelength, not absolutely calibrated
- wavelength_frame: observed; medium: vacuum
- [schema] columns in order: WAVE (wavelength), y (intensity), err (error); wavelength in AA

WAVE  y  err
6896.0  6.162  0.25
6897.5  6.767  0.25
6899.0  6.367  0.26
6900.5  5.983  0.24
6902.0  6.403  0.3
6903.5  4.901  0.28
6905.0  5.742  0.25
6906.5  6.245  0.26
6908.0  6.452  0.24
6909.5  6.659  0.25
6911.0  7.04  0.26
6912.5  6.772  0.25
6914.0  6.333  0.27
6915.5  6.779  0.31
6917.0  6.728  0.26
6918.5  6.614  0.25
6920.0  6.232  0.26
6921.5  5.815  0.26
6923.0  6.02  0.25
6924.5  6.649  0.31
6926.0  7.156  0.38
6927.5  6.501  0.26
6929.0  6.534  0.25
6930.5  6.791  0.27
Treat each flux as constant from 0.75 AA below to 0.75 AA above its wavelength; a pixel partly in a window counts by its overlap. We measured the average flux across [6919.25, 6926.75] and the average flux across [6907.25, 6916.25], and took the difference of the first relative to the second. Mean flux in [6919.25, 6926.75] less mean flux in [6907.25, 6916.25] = -0.3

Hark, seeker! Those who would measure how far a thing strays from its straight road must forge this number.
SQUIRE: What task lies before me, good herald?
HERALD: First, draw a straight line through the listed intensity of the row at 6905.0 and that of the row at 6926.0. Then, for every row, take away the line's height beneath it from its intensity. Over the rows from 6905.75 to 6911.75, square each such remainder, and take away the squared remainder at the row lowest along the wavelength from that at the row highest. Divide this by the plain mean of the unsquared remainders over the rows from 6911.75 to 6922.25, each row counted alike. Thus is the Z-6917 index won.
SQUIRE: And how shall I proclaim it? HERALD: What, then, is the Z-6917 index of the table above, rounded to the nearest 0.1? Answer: -7.7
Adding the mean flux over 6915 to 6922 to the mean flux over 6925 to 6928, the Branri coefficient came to 13.3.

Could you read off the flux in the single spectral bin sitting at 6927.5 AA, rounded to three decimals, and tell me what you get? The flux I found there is 6.501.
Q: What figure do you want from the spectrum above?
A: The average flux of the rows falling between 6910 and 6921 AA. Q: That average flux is 6.6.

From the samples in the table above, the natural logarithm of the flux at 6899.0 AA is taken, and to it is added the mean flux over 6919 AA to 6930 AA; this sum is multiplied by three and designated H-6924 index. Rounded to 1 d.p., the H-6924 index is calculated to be 24.8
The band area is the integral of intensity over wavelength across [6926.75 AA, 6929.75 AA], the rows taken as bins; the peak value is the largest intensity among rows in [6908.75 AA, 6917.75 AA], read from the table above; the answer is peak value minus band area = -13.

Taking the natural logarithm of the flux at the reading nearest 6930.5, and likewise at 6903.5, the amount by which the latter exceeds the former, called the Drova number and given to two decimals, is -0.33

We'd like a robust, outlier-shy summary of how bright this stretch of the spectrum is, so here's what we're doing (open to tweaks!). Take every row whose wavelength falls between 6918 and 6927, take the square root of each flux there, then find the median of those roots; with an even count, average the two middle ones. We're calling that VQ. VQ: 2.53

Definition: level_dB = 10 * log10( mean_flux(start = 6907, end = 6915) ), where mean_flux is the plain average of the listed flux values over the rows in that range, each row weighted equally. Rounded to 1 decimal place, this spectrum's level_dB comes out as 8.2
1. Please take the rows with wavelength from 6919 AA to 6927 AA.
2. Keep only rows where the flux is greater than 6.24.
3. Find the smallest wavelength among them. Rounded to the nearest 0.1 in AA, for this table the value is 6924.5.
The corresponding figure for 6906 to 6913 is 6906.5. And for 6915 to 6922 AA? 6915.5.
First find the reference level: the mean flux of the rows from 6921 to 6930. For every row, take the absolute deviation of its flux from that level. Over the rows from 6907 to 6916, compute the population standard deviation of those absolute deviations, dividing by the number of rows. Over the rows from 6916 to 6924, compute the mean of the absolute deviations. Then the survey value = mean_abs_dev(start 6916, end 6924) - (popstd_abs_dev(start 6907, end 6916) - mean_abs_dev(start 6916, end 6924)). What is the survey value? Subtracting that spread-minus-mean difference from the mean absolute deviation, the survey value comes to 0.5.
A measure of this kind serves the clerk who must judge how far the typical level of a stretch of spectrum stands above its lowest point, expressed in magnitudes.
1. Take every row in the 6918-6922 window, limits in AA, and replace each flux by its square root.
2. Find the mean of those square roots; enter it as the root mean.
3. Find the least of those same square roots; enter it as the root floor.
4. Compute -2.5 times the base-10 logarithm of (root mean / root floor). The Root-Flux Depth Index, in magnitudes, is -0.036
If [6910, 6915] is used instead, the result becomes -0.032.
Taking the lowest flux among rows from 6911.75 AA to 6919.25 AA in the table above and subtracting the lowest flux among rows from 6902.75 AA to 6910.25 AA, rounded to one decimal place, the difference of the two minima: 1.4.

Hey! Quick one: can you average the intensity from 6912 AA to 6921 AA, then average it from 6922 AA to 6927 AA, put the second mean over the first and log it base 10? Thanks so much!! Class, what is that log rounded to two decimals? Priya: 0.00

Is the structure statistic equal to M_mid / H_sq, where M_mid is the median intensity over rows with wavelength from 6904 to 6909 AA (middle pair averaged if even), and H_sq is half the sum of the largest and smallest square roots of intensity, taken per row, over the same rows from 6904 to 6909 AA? 2.53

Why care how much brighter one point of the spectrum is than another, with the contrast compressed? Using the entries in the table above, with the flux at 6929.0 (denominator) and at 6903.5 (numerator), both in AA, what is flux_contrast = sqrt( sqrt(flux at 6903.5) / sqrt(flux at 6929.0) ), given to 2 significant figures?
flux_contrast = 0.93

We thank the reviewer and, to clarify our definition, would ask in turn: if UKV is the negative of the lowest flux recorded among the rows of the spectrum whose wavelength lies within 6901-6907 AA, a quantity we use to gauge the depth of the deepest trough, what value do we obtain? -4.90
